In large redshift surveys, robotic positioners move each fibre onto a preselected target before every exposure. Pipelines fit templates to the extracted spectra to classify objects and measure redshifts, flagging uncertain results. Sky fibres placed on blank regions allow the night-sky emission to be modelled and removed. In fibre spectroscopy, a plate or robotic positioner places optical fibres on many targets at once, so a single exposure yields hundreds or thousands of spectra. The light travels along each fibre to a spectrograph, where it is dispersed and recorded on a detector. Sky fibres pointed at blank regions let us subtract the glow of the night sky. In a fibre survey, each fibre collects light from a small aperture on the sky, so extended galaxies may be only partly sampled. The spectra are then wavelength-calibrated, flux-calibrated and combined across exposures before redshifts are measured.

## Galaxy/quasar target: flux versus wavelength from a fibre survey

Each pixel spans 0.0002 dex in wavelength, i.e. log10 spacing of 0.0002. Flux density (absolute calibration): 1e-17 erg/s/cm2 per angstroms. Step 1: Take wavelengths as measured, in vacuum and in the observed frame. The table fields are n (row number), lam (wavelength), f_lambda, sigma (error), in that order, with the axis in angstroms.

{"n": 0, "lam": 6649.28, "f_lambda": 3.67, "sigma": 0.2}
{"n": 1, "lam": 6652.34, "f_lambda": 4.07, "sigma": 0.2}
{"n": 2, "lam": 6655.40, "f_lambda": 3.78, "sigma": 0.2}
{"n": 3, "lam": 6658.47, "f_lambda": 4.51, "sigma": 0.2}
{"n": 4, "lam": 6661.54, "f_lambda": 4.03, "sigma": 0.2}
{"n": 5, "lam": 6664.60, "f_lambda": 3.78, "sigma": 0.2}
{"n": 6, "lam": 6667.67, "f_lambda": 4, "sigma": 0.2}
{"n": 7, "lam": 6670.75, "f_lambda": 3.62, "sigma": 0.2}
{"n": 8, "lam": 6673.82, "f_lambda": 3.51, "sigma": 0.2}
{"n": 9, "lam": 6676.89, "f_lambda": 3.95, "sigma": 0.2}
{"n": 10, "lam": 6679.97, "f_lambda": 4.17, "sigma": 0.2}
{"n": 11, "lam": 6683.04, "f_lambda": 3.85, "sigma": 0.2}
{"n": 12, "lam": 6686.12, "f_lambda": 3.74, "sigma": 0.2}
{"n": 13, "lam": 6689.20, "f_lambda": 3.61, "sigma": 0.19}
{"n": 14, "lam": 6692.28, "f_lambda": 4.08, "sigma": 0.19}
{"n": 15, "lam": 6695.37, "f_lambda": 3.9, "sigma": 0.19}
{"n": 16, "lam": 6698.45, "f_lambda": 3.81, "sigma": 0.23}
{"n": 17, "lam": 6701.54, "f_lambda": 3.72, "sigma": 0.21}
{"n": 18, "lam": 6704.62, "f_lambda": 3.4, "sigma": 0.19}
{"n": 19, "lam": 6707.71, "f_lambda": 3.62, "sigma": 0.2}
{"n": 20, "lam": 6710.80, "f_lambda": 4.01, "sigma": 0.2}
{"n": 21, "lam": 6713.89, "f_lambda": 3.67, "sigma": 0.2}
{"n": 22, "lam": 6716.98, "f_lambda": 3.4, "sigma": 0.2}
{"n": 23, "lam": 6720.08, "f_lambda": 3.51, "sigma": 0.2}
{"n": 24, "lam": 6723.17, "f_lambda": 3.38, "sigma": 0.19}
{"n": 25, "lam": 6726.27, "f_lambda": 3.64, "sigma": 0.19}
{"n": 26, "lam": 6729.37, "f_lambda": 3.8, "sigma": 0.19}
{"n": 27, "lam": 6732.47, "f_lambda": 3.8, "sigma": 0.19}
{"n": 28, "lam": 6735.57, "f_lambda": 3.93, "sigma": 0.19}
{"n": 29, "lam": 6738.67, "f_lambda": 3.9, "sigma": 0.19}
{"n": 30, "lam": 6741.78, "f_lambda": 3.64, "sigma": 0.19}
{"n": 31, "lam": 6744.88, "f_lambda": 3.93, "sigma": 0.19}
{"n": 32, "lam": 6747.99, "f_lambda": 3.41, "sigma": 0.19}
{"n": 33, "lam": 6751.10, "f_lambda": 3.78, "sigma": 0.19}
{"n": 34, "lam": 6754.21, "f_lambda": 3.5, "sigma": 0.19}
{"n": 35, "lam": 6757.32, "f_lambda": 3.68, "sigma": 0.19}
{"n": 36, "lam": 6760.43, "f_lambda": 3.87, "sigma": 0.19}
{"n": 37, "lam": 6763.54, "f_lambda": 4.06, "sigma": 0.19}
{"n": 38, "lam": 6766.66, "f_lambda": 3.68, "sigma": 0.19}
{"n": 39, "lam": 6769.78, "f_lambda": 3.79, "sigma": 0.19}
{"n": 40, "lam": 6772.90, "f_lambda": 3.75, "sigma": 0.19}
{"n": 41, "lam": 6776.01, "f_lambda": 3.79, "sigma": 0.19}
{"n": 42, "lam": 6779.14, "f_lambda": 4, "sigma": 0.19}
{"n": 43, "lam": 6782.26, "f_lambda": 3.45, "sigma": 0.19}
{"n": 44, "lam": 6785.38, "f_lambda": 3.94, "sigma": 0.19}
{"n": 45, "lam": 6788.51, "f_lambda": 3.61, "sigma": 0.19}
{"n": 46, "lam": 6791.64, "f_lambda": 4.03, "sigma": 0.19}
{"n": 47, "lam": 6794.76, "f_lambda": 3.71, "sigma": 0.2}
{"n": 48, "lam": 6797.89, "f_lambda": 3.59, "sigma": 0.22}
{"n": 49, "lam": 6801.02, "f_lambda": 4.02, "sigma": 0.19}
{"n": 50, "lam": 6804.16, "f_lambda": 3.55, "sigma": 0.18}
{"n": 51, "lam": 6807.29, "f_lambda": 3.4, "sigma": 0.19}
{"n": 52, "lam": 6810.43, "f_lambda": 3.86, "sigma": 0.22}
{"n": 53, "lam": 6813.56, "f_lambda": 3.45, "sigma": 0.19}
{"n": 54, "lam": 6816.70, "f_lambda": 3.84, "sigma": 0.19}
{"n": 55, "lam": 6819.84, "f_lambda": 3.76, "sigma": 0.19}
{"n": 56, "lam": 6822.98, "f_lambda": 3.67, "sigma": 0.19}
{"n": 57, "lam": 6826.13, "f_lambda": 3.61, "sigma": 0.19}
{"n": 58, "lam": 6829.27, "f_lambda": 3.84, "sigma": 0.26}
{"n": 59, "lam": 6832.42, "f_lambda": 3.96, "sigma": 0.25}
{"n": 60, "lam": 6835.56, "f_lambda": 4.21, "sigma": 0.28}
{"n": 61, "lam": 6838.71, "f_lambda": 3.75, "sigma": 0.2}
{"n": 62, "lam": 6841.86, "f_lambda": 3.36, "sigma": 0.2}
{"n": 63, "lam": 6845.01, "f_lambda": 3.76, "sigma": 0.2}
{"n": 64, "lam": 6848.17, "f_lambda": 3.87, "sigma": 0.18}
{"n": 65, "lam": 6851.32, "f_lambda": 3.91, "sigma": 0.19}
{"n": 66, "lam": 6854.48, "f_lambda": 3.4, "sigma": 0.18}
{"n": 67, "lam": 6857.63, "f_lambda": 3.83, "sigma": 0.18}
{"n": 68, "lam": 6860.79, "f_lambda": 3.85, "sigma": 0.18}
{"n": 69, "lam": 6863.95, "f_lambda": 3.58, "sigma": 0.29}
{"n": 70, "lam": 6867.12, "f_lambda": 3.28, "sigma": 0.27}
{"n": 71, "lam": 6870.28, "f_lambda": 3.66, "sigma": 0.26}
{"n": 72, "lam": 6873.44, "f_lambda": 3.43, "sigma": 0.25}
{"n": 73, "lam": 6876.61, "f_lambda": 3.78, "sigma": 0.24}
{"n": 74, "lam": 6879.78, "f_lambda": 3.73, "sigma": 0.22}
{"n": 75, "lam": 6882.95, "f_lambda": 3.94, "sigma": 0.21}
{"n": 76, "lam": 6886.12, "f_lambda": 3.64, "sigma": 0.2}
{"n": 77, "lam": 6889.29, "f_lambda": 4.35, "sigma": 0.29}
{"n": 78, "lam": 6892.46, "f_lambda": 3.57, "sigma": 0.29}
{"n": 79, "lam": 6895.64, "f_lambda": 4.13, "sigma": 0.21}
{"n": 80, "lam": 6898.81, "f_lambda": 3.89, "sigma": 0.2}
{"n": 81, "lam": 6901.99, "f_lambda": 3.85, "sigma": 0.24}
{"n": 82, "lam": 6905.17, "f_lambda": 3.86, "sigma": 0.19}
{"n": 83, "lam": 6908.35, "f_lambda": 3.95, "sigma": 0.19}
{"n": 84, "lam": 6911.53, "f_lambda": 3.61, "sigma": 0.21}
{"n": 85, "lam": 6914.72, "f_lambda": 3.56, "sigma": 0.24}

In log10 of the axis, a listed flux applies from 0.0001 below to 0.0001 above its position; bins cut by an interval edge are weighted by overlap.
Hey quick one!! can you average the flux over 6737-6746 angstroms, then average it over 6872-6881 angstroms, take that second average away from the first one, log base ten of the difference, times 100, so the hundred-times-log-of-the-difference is -75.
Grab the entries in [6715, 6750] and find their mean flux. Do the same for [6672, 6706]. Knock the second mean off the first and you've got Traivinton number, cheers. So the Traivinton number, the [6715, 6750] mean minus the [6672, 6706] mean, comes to -0.13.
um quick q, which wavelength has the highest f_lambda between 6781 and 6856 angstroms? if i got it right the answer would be 6835.56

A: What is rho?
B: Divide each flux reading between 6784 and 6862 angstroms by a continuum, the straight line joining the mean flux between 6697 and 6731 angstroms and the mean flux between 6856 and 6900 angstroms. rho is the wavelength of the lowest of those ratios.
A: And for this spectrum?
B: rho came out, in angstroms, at 6841.86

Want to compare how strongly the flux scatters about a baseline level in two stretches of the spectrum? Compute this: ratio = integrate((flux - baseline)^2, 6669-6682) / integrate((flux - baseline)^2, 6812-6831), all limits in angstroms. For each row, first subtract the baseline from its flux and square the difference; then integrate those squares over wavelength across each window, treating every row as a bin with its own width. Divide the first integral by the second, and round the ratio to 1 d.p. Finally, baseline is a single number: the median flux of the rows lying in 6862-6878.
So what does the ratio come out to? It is 2.5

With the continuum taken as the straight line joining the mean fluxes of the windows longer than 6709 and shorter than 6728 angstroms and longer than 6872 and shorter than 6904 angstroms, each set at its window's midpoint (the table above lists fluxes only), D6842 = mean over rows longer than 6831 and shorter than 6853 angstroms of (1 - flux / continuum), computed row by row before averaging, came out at -0.02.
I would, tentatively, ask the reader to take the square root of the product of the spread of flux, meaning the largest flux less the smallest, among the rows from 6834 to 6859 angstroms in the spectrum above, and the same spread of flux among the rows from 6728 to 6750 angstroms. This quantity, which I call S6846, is 0.66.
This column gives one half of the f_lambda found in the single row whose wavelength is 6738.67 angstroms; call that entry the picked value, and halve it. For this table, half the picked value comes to 1.95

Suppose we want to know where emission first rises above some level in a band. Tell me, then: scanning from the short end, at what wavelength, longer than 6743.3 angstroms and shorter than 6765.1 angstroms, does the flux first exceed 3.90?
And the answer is 6744.88 angstroms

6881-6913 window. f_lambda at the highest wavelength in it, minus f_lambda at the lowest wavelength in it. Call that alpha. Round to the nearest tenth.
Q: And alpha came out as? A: -0.3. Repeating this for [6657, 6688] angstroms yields -0.8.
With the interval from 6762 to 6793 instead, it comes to 0.0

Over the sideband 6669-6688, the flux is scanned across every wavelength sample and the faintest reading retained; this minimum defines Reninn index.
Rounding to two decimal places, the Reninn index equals 3.51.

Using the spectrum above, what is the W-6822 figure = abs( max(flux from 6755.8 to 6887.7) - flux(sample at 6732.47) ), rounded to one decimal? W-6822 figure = 0.4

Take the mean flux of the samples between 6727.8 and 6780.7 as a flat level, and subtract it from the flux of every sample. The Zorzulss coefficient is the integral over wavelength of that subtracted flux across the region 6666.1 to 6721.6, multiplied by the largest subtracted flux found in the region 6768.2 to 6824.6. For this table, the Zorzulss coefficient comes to -0.40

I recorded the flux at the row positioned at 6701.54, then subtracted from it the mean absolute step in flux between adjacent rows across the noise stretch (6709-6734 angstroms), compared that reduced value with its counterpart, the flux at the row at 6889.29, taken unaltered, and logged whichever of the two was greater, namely 4.35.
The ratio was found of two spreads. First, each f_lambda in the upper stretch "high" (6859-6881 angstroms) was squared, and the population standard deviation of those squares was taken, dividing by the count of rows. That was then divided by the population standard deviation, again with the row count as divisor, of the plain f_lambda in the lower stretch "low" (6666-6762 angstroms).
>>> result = 6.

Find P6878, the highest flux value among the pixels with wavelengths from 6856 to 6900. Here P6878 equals 4.35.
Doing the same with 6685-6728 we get 4.08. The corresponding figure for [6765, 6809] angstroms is 4.03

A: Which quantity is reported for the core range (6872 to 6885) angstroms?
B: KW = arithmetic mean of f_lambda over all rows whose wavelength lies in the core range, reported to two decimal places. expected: 3.72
